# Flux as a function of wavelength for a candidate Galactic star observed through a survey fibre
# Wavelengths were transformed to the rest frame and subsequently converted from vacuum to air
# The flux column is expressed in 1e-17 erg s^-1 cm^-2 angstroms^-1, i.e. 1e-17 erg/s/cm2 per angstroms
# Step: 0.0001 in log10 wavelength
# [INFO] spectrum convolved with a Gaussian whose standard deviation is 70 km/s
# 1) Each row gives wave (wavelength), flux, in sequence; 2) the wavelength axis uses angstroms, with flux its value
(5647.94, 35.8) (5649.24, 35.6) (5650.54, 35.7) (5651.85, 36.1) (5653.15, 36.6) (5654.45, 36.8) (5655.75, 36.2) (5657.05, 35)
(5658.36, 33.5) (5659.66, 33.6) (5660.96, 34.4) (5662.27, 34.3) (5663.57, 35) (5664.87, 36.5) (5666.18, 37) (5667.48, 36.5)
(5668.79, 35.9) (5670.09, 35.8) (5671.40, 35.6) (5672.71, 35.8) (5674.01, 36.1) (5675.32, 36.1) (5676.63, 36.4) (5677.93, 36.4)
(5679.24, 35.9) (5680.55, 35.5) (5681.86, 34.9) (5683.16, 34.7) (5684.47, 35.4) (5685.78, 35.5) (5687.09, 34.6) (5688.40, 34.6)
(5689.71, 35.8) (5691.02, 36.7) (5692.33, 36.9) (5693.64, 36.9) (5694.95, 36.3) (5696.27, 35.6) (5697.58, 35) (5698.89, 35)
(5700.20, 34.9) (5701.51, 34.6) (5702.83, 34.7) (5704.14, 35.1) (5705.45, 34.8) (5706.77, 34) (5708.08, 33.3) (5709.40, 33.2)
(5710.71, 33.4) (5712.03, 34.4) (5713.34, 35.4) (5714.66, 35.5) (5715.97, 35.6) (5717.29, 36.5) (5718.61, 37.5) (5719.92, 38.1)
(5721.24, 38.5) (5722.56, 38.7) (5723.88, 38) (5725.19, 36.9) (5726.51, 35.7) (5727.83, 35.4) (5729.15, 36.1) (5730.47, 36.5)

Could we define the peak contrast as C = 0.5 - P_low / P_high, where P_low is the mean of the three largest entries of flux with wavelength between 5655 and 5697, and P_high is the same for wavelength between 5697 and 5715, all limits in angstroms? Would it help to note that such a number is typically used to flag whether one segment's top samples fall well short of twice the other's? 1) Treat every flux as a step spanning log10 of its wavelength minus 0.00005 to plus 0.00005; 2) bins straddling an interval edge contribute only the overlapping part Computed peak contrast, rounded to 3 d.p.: -0.545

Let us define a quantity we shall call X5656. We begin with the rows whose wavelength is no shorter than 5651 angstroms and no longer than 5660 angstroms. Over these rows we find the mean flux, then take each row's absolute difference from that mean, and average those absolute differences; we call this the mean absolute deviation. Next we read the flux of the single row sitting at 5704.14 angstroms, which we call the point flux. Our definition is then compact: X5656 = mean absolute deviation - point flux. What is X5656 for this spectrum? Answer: -33.93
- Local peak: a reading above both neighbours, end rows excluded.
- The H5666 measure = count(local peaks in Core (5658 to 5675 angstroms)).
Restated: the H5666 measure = 2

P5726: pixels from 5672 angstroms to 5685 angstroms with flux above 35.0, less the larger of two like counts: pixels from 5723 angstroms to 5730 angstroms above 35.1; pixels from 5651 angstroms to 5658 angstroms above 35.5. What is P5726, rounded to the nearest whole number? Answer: 3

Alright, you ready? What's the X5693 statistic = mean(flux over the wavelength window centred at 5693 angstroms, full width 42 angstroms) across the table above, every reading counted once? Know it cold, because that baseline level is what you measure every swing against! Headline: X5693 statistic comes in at 35.2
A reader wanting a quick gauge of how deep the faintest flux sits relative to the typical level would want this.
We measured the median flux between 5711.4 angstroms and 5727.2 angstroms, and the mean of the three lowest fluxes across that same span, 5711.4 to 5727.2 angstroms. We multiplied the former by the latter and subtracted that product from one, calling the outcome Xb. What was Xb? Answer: -1287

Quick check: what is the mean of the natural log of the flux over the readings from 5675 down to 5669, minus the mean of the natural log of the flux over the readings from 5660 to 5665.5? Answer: 0.022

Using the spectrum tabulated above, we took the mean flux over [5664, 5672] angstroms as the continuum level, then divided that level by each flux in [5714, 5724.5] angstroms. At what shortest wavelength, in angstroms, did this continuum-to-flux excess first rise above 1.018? 5714.66 angstroms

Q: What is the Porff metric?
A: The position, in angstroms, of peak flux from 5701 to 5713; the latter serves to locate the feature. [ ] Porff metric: 5704.14 angstroms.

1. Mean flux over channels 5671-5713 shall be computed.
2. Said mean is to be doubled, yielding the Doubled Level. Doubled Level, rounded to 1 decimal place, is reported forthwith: 70.5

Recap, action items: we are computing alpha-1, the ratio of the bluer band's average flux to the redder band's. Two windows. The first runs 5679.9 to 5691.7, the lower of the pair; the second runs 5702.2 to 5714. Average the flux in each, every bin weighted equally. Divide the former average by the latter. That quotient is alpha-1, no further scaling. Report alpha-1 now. 1.03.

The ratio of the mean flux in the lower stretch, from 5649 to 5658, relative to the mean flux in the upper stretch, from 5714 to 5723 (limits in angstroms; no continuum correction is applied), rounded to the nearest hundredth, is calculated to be 0.97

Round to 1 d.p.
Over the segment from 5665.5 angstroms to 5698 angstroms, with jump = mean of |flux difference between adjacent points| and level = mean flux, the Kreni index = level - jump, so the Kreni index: 35.4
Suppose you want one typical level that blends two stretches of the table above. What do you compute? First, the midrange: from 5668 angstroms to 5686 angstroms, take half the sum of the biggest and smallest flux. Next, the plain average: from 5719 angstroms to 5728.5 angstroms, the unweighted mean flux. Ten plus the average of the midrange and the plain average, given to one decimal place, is 46.4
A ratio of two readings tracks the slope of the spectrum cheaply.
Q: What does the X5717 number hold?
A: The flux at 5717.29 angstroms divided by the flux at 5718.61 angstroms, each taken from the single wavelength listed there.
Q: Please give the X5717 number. 0.97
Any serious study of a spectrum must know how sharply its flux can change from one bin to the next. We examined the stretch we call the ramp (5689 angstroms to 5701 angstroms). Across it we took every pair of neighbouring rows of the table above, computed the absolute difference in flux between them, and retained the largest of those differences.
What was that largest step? 0.90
